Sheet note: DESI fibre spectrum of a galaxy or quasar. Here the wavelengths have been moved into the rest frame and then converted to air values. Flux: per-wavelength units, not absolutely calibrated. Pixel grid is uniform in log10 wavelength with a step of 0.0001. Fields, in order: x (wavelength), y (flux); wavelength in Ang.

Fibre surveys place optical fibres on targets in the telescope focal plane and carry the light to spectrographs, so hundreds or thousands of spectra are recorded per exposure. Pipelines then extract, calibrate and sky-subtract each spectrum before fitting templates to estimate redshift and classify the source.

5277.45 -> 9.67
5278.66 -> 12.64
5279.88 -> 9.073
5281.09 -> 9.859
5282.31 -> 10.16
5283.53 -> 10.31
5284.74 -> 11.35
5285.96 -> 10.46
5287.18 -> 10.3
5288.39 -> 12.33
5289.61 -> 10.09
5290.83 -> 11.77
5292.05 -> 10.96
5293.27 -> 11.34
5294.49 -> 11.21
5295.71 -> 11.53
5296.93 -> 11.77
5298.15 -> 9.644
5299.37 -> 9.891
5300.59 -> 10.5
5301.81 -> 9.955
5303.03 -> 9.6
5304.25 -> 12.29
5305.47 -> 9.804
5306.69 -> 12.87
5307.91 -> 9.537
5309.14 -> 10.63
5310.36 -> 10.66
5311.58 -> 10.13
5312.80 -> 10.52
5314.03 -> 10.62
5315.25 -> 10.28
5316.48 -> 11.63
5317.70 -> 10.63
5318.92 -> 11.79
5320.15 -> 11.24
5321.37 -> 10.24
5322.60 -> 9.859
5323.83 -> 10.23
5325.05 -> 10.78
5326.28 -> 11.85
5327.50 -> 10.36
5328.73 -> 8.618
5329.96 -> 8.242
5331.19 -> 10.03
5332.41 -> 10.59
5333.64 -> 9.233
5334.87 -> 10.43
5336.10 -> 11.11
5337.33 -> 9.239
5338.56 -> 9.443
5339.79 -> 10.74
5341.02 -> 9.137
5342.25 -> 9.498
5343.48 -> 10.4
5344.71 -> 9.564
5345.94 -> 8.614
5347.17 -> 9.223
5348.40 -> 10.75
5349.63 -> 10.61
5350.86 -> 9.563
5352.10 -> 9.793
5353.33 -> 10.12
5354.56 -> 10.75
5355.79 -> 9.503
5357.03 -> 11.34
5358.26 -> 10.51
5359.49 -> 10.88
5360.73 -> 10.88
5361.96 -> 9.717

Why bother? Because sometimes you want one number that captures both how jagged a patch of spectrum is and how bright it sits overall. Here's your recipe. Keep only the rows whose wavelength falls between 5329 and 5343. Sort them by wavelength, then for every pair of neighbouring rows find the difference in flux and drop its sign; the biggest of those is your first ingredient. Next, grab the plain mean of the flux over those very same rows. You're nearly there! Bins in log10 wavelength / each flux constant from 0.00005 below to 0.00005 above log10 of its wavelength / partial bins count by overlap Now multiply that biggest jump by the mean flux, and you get 18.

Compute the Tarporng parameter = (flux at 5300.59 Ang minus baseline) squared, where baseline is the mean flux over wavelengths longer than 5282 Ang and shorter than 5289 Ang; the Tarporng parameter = 0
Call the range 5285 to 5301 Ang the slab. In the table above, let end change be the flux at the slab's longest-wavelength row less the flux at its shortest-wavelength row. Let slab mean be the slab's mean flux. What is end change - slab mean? -10.9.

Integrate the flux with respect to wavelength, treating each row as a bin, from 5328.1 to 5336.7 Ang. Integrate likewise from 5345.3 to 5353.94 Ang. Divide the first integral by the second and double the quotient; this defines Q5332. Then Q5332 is 1.98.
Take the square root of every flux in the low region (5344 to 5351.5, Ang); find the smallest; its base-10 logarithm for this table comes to 0.468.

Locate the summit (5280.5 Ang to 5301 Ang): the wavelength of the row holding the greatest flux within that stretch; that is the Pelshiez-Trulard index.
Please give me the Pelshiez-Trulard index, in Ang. 5288.39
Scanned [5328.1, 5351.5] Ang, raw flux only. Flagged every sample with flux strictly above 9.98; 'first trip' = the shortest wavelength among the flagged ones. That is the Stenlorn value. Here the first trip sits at 5331.19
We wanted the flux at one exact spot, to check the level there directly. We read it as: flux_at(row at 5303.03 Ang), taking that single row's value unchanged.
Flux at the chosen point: 9.6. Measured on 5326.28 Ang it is 11.85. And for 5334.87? 10.43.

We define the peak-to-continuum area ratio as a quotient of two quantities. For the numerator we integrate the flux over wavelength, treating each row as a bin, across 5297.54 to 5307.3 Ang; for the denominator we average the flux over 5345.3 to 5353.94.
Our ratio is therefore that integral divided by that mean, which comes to 11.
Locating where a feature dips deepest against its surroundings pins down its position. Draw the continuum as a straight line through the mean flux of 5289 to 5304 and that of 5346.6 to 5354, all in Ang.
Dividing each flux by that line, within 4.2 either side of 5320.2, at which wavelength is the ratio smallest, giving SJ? 5322.60 Ang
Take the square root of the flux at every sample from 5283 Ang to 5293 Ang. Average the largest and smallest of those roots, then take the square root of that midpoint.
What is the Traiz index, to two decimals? 1.83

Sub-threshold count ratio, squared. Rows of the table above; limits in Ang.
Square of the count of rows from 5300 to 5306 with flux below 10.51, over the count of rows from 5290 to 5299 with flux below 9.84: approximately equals 16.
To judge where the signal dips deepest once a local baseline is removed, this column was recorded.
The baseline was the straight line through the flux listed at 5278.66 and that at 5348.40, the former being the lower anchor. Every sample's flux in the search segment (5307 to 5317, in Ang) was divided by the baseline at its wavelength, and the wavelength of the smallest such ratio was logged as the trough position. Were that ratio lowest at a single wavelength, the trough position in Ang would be 5307.91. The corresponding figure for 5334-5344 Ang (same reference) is 5341.02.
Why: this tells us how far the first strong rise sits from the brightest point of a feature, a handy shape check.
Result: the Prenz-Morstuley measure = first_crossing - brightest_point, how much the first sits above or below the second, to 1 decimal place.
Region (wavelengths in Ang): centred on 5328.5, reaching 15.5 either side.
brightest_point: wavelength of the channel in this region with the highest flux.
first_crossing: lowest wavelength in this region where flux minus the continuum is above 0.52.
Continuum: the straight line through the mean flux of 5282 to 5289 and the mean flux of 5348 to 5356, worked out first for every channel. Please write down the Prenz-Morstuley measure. -9.8 Ang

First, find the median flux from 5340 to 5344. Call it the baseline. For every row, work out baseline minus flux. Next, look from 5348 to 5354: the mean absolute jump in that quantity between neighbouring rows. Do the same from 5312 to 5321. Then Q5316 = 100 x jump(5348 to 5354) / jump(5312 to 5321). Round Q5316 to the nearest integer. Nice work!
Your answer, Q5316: 58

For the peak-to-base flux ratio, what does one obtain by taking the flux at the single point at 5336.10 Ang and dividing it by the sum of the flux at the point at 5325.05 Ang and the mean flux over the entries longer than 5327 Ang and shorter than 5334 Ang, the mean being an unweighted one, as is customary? 0.548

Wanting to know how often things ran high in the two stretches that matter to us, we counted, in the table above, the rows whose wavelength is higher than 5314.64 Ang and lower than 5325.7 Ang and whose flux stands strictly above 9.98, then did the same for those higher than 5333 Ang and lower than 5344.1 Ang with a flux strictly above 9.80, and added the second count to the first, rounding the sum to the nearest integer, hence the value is 12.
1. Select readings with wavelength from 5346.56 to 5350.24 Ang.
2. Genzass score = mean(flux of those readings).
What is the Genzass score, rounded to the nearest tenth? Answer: 10.2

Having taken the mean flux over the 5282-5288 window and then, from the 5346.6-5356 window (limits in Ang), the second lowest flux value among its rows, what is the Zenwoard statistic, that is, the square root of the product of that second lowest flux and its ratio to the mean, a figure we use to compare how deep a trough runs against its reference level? 2.9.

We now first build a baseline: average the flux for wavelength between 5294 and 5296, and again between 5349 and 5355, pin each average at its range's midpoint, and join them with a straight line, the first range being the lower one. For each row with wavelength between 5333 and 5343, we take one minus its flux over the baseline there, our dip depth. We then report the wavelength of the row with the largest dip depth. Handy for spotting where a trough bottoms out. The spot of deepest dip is 5333.64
